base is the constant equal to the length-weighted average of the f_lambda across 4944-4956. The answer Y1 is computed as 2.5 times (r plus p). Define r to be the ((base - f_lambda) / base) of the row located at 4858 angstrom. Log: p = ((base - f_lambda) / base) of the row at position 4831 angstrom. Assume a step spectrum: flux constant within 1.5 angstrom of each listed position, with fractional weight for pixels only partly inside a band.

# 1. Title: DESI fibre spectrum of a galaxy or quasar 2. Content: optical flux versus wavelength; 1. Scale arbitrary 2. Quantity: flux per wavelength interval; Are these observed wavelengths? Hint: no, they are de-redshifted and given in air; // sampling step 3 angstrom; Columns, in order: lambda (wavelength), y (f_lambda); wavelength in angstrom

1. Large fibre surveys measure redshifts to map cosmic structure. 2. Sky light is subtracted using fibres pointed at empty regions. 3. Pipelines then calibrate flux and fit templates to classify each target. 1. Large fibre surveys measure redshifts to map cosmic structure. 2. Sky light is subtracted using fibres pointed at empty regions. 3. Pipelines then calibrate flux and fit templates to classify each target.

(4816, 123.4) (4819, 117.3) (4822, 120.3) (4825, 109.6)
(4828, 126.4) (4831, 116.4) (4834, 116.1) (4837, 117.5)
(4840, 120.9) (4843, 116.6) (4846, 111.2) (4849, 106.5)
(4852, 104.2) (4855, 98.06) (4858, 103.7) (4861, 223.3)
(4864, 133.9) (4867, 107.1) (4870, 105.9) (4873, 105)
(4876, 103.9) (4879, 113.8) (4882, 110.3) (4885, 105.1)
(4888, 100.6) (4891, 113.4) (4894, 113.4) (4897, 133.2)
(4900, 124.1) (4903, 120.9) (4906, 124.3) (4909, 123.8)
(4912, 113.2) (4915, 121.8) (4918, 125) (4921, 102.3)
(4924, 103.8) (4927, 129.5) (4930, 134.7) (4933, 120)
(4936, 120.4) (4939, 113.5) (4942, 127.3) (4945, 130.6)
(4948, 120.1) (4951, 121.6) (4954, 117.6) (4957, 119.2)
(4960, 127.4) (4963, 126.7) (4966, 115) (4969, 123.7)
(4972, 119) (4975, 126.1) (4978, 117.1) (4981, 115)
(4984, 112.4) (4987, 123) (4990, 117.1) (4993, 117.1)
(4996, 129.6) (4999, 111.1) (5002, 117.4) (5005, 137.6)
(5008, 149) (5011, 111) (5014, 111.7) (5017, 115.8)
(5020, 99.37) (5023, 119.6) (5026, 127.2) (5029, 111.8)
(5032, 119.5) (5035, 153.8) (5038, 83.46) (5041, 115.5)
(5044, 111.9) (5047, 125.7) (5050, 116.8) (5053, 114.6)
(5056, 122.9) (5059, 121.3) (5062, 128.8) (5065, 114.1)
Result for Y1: 0.5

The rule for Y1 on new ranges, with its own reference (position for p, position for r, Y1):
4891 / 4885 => 0.5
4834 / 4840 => 0.1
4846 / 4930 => 0.0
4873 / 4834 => 0.5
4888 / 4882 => 0.7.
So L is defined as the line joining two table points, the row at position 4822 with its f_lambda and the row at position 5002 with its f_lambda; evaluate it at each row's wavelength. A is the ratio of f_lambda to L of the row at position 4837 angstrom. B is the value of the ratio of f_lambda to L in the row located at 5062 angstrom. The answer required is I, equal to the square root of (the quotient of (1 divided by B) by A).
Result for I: 0.96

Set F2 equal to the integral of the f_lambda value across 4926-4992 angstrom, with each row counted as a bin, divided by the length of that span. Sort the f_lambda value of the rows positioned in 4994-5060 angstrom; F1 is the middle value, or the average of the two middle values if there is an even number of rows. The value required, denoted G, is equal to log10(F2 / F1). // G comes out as 0.016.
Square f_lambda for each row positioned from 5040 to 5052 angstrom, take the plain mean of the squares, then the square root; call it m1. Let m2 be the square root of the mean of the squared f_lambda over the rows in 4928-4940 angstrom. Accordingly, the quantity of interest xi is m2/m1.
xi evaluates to 1.04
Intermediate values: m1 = 118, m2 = 122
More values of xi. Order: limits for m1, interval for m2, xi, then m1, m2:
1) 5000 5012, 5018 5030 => 0.89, 130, 115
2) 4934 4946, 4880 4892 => 0.87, 123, 107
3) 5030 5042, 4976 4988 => 0.97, 121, 117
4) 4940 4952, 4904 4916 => 0.97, 125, 121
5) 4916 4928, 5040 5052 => 1.02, 116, 118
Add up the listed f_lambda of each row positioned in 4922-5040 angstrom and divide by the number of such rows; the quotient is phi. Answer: 120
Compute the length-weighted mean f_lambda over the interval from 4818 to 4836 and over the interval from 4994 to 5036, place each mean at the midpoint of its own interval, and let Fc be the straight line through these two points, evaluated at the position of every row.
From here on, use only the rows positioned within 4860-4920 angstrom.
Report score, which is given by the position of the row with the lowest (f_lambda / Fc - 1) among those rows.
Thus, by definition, 4888 angstrom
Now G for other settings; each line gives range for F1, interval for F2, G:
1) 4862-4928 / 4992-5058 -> 0.022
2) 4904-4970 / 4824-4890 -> -0.020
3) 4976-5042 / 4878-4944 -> 0.004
